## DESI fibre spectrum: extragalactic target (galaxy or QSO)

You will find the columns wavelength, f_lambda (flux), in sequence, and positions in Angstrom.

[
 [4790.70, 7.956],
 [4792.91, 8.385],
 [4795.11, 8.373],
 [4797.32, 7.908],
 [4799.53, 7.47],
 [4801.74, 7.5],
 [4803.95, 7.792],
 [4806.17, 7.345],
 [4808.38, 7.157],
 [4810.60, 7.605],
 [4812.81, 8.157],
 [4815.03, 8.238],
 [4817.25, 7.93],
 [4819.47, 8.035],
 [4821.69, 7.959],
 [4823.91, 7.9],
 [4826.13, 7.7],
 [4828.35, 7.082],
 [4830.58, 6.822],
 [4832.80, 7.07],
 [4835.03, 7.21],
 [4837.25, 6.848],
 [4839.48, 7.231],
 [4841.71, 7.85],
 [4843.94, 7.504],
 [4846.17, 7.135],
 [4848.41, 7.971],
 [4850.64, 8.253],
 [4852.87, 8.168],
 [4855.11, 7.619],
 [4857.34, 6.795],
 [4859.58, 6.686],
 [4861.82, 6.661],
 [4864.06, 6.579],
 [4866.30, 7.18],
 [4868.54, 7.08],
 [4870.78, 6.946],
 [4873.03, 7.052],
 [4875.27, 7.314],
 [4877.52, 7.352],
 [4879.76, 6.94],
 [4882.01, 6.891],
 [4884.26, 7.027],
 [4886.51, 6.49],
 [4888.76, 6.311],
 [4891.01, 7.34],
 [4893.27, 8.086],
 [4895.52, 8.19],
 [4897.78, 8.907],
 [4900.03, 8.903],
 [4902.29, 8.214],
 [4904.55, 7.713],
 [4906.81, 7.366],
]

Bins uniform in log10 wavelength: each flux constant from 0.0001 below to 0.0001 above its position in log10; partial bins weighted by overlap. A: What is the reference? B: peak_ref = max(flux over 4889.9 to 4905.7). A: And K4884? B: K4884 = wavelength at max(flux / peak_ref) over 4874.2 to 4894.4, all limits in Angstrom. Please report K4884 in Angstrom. 4893.27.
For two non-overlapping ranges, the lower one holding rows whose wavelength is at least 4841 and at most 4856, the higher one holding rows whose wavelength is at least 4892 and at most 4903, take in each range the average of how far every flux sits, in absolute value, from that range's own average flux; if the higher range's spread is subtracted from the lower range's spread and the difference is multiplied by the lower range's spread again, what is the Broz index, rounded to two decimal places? -0.01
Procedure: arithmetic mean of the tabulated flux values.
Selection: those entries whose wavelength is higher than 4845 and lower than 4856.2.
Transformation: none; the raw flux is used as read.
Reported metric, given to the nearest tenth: 7.8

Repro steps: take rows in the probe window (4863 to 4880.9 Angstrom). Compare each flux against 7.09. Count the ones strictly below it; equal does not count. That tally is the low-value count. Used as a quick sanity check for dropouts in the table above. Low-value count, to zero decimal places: 5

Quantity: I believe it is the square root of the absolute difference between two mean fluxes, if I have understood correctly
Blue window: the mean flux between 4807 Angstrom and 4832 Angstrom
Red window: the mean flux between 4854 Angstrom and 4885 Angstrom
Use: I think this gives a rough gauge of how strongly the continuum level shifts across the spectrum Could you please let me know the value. 0.8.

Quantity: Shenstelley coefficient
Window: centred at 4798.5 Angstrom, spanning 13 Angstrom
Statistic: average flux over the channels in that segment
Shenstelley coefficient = 7.9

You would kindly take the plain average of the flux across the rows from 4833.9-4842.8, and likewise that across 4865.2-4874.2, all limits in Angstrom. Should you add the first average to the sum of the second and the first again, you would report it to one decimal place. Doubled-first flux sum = 21.6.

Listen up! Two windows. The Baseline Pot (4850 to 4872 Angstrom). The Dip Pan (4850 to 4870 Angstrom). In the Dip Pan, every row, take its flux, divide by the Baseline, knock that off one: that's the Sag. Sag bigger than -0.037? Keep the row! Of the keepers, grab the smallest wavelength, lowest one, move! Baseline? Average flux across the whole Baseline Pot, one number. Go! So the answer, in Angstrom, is 4857.34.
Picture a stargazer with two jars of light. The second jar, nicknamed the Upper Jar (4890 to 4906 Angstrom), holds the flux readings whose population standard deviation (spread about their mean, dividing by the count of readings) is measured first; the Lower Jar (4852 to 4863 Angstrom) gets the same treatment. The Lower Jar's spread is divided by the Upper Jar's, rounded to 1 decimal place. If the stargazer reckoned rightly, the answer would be 1.1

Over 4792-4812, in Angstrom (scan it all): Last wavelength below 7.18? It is 4808.38 Angstrom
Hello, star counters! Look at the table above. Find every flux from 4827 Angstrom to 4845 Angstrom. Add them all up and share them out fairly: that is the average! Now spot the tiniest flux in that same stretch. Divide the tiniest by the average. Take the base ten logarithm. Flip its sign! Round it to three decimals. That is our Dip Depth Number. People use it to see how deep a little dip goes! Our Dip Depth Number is 0.024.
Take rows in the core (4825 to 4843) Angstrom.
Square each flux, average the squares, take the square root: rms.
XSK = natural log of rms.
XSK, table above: 1.98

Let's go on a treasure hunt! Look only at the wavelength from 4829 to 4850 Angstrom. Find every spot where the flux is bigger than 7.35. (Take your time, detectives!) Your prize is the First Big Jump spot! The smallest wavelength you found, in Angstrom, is 4841.71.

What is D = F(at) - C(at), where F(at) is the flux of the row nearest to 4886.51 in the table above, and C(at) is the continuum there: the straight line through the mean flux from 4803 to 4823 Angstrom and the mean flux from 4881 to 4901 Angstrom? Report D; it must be -1.1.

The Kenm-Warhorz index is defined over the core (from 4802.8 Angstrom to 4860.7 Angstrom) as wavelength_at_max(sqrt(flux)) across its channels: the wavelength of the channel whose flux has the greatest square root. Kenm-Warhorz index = 4850.64 Angstrom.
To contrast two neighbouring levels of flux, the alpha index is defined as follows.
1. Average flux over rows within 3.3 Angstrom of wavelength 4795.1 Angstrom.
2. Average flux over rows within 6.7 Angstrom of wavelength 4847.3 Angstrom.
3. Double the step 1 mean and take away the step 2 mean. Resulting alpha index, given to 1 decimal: 8.6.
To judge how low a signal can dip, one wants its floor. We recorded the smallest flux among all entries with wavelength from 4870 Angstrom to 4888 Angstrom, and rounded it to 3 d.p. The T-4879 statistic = 6.490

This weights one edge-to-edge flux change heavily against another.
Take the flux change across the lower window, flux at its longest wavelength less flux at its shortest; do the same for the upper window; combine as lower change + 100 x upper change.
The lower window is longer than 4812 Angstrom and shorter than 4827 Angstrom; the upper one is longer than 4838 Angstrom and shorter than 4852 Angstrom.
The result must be 102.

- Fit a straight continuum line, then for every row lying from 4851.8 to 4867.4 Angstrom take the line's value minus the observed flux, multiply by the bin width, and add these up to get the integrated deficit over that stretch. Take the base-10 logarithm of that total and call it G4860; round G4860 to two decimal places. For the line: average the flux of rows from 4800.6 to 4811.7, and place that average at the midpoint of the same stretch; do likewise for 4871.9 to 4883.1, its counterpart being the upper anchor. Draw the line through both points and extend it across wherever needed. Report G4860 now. 0.22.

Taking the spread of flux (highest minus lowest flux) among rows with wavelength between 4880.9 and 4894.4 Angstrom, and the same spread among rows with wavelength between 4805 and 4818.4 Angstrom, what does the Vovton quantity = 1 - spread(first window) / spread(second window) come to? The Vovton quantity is -0.6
